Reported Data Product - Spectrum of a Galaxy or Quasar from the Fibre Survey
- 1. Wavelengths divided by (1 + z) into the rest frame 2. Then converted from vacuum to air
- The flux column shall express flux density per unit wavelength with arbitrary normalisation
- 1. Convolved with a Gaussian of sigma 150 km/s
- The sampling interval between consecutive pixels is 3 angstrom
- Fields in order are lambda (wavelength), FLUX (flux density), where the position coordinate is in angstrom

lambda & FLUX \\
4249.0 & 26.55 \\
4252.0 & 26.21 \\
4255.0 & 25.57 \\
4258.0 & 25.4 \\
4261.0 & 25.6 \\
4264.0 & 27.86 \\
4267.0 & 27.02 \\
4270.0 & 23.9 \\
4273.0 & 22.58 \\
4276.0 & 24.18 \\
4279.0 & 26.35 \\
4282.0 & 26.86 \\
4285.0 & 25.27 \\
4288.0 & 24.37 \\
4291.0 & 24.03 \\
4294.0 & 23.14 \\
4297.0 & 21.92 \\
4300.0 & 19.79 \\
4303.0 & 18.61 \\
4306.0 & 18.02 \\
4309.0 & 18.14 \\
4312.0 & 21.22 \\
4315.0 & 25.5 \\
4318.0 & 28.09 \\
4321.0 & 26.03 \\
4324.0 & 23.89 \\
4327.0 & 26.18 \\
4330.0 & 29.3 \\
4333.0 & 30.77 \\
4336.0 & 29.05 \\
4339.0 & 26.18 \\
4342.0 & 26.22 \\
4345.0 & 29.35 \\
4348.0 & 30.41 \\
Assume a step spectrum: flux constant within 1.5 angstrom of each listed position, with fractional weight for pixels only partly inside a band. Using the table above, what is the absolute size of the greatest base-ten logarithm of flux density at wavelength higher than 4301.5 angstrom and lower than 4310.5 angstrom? 1.27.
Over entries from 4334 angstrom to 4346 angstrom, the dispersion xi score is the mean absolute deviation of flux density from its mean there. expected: 1.5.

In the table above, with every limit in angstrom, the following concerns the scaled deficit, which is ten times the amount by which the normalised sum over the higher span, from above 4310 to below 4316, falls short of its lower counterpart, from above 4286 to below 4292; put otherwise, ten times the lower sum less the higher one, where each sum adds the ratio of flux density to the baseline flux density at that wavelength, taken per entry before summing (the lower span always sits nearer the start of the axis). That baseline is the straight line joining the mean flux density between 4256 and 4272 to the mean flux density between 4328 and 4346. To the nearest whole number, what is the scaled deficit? 1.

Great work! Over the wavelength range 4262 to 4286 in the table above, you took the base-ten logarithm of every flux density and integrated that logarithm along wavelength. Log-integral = 33.7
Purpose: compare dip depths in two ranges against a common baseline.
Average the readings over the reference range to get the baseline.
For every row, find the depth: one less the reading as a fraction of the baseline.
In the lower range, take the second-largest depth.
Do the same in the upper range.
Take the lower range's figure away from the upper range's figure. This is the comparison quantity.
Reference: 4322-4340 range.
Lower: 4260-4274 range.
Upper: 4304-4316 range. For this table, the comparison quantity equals 0.21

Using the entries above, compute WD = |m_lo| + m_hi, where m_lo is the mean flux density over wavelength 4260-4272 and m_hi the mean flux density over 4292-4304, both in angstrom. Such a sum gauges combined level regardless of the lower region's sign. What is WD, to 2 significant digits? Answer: 47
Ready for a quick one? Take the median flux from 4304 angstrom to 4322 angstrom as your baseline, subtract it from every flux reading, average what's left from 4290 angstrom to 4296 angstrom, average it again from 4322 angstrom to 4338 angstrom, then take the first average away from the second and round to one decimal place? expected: 4.3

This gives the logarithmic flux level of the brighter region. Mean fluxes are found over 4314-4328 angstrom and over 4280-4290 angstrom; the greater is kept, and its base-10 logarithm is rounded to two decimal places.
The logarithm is 1.41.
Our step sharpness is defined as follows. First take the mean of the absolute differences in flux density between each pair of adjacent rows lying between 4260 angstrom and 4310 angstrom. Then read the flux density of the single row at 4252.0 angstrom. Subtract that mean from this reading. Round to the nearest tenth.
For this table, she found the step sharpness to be 24.9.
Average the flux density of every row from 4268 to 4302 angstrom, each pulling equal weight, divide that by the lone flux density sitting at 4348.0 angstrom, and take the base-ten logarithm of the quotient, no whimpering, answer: -0.11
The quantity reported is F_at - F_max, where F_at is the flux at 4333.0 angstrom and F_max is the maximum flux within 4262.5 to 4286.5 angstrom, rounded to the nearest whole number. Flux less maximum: 3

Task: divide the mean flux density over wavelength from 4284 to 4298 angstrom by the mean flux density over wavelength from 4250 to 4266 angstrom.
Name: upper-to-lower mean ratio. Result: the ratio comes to 0.91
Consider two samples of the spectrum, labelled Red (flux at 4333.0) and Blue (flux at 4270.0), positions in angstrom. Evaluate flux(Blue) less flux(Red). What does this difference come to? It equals -6.9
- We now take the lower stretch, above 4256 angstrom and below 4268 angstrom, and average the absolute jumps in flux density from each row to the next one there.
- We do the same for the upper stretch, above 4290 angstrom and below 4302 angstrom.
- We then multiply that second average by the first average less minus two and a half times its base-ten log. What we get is 1.7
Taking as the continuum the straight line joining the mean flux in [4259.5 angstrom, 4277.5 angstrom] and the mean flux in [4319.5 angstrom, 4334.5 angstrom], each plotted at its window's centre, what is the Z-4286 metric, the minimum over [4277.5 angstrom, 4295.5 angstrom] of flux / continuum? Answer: 0.89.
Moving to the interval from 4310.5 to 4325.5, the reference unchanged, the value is 0.79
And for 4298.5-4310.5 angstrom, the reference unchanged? 0.68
